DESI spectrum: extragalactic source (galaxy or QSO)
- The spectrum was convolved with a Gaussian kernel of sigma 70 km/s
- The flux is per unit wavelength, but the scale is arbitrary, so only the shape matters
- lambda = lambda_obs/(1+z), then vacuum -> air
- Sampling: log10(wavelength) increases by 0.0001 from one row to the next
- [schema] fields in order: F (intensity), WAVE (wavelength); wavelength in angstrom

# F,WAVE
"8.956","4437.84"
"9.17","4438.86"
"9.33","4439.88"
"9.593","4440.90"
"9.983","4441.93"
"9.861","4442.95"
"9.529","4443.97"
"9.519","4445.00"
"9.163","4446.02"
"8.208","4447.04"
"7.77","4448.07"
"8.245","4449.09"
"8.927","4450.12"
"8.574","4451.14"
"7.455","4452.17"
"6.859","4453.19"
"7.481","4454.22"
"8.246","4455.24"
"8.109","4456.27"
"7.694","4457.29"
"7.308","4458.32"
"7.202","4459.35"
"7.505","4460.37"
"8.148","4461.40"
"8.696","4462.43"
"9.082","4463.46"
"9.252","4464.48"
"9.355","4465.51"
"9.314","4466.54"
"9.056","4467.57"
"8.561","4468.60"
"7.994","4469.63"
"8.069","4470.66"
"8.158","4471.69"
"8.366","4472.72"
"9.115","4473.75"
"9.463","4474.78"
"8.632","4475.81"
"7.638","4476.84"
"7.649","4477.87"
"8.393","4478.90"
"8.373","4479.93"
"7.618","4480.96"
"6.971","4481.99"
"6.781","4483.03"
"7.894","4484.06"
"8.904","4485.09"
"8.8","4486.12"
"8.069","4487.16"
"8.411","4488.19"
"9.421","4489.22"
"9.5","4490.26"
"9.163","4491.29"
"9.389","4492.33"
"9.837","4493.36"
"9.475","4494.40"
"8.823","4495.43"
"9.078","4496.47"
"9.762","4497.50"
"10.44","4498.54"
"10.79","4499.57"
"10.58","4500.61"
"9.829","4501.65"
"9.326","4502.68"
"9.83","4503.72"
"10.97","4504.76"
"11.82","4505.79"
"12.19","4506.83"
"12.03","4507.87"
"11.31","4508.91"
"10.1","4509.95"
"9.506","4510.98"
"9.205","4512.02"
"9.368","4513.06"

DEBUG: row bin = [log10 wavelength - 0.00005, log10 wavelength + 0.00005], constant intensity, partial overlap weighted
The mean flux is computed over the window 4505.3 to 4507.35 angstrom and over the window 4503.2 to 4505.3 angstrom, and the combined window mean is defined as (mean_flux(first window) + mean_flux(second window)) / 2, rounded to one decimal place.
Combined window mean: 11.2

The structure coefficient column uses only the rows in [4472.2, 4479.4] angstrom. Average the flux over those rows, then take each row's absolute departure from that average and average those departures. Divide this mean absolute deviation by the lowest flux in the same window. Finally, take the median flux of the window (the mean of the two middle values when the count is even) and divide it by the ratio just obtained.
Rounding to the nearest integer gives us 124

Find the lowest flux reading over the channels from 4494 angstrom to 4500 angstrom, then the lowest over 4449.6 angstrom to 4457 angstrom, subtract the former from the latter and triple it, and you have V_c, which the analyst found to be -6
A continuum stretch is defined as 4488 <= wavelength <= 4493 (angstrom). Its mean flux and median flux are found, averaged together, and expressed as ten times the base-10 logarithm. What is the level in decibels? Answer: 9.7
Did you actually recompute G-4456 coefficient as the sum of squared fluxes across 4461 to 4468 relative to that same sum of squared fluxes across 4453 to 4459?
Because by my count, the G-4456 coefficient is 1.62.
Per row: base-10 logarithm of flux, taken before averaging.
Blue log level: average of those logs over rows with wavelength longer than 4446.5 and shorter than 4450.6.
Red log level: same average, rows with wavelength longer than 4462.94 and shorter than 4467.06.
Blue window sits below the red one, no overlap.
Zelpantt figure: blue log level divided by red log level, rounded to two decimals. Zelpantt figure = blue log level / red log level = 0.95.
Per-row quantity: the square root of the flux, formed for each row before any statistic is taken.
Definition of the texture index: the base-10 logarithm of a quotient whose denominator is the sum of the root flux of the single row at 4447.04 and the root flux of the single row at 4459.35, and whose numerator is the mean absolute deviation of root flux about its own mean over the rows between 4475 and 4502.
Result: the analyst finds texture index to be -1.59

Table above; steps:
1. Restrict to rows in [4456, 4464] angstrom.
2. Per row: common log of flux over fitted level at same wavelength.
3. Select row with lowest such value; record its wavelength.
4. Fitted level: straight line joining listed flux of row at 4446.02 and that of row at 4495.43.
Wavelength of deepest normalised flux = 4459.35 angstrom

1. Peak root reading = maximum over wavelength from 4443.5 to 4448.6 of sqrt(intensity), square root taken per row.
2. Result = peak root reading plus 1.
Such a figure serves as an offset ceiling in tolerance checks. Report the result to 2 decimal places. 4.09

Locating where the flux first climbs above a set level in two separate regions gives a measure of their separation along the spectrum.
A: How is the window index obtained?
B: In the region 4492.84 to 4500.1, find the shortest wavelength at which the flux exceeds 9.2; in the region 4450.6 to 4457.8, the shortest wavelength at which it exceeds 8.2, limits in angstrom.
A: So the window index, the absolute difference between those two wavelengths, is 42.2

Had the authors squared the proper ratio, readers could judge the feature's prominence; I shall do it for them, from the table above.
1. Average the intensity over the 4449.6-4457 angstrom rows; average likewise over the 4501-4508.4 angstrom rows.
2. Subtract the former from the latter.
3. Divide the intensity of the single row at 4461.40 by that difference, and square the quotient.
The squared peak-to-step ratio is 8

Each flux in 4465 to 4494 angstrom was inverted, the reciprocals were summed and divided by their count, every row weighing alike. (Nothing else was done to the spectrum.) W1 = 0.118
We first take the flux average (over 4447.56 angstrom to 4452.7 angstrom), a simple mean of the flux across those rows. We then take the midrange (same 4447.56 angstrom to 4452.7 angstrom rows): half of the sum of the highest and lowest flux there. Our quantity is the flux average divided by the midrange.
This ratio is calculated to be 1.000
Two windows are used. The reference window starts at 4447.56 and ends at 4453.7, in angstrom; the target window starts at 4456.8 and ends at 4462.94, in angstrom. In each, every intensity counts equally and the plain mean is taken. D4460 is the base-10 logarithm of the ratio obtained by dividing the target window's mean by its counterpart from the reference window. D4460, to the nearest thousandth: -0.012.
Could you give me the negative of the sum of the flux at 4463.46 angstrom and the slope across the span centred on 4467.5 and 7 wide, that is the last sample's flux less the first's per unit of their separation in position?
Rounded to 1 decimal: -8.9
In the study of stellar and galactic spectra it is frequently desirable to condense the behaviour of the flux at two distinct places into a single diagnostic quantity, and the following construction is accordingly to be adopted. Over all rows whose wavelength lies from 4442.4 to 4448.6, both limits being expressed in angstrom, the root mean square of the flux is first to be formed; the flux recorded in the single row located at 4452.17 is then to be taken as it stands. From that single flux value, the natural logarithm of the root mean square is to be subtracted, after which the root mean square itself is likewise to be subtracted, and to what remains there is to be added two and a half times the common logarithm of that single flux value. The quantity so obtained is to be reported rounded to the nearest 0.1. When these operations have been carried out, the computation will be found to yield -1.6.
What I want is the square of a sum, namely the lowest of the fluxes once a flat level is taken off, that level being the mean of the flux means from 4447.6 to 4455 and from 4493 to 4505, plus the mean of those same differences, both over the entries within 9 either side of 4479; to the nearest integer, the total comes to 8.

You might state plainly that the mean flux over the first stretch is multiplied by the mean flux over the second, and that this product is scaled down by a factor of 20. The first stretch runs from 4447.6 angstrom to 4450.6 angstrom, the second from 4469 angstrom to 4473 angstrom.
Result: 3.4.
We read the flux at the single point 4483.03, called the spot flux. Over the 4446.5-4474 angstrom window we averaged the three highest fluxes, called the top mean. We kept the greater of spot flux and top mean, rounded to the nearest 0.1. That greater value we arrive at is 9.3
